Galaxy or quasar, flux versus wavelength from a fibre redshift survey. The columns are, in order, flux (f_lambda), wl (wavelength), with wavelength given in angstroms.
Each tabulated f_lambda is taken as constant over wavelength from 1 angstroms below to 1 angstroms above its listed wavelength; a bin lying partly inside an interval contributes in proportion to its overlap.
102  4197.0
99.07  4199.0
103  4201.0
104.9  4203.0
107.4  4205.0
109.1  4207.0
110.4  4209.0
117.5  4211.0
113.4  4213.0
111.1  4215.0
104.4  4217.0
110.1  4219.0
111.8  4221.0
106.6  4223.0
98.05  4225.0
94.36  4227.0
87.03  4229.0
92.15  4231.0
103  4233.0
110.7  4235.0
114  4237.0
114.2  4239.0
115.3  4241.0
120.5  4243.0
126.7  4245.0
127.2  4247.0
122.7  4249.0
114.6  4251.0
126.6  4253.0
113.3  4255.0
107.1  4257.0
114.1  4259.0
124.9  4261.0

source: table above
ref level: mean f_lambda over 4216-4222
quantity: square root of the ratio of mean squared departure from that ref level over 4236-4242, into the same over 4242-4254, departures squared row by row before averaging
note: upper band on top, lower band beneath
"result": 2.6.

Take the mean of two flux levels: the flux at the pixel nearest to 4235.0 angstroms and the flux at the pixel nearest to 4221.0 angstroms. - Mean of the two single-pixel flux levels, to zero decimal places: 111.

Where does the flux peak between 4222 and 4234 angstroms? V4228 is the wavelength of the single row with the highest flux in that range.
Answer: 4223.0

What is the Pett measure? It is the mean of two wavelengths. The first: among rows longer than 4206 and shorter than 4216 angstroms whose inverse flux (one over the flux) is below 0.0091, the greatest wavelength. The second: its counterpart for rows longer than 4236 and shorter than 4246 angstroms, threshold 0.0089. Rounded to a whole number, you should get 4230 angstroms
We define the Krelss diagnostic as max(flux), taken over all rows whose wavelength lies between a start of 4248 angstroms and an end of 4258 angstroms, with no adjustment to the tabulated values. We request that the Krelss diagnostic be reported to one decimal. 126.6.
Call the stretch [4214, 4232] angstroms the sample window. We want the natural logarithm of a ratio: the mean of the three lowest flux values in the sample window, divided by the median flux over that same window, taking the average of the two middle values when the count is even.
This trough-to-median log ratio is -0.135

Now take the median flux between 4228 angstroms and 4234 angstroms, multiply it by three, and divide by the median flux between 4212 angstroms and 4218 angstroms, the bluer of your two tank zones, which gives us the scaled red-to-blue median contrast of 2.49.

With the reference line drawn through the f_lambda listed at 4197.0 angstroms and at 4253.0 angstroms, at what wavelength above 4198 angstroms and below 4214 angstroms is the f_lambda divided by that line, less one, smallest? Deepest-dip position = 4199.0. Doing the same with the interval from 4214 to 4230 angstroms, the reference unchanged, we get 4229.0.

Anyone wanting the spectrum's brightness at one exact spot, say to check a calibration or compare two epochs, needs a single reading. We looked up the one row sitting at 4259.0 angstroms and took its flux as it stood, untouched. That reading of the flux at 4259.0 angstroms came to 114.1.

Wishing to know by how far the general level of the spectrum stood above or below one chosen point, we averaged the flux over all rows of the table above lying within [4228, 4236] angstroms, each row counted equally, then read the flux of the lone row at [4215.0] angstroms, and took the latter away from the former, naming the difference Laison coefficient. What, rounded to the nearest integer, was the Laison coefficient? -13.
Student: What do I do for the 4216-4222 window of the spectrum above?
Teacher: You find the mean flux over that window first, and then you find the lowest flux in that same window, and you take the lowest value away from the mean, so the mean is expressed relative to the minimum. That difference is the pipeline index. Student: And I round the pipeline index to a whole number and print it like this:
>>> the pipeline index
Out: 4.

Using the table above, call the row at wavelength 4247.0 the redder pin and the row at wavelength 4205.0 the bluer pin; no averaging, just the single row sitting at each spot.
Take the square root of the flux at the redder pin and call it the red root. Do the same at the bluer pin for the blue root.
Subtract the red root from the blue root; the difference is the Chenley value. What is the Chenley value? -0.91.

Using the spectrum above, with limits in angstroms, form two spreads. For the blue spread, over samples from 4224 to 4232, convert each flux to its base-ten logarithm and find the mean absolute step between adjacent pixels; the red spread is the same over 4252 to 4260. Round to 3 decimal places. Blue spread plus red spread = 0.059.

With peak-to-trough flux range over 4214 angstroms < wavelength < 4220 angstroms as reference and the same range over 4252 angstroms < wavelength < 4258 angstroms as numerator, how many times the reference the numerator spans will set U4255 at 2.9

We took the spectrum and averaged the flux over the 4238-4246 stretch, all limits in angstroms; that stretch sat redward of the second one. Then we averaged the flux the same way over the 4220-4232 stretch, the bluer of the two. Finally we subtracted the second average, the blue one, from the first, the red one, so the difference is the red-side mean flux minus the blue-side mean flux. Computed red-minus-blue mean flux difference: 21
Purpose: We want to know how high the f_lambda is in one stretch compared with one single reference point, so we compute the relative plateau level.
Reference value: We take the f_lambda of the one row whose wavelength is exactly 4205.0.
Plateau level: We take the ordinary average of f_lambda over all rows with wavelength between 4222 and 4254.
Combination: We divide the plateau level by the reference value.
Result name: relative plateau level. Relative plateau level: 1.03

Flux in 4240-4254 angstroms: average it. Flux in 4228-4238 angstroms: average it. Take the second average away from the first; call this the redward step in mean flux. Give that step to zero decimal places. 21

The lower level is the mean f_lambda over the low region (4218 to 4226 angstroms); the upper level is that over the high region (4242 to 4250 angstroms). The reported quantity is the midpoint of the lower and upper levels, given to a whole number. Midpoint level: 115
